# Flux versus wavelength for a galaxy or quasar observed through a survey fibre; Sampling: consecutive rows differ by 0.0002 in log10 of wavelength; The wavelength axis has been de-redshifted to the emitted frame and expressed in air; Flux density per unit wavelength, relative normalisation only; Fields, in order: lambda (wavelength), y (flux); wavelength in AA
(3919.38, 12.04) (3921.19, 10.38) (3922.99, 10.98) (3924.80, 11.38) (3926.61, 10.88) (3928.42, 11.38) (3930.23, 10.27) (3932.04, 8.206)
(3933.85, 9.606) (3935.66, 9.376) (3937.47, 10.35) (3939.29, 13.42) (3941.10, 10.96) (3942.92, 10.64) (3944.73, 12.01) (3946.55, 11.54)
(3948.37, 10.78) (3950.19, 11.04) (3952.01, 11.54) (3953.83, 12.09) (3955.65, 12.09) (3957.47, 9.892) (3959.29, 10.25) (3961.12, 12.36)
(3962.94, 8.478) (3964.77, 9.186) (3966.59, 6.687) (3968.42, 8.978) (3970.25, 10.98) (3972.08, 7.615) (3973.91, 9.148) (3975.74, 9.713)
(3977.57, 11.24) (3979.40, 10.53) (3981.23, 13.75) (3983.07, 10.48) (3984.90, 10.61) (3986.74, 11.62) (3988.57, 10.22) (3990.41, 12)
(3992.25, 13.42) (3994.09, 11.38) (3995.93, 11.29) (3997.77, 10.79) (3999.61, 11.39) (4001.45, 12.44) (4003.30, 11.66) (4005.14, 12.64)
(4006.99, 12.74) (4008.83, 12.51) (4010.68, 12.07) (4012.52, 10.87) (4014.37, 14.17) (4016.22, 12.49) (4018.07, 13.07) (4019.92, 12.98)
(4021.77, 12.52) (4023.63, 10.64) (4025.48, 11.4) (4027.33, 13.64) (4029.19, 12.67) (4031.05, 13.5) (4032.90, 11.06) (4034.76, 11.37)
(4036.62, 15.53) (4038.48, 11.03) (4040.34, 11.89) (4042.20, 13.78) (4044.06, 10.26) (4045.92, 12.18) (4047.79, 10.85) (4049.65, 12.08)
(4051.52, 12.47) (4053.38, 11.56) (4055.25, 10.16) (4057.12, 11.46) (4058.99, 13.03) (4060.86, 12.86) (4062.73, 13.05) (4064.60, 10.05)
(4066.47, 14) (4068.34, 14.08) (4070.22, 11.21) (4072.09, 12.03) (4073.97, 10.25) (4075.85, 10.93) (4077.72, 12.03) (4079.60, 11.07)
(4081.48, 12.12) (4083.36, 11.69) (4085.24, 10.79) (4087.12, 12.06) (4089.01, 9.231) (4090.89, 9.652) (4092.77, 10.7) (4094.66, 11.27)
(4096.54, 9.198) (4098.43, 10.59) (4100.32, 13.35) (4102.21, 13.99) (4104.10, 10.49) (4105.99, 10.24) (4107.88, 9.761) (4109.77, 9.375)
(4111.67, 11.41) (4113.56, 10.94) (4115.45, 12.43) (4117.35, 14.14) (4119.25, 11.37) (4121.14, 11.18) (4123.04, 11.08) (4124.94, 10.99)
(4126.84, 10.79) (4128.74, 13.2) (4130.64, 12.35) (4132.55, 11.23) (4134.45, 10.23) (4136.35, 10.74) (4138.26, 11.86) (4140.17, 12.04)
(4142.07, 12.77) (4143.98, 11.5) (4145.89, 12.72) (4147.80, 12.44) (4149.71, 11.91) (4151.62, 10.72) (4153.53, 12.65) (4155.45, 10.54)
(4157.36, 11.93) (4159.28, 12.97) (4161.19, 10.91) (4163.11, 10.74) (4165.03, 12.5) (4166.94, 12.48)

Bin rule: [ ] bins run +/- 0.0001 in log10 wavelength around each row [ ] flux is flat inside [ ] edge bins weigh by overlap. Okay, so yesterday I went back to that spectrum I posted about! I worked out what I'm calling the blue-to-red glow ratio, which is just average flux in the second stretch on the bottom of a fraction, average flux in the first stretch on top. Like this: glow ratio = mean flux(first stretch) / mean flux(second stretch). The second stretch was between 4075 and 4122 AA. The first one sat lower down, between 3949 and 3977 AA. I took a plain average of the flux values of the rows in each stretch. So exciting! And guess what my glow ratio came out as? 0.89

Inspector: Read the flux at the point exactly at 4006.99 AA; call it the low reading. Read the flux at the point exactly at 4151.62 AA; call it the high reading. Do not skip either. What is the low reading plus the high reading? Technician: 23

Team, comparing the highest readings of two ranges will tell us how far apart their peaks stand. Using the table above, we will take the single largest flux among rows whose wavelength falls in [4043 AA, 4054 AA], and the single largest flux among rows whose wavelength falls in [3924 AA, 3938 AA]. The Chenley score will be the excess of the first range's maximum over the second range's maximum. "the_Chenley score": 1.1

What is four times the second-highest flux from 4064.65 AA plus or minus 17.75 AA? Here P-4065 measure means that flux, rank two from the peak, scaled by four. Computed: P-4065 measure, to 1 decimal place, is 56.0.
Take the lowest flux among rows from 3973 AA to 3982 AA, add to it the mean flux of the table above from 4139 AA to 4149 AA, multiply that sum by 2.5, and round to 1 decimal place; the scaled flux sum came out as 53.6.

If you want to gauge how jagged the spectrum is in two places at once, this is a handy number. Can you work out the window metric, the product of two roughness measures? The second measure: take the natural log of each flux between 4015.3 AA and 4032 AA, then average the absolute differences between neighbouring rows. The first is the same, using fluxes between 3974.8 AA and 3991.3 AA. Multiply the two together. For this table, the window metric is 0.0114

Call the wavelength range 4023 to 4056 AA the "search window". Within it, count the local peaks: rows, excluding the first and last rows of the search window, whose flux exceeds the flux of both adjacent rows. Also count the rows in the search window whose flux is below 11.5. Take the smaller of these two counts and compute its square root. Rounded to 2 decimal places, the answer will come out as 2.45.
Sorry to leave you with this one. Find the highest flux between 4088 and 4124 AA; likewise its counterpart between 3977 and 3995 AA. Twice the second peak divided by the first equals 1.94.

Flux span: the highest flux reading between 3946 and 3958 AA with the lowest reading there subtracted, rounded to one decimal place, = 2.2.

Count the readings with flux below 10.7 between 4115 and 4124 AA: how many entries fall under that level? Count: 0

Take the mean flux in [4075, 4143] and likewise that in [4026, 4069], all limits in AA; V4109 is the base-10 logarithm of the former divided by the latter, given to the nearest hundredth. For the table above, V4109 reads -0.04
